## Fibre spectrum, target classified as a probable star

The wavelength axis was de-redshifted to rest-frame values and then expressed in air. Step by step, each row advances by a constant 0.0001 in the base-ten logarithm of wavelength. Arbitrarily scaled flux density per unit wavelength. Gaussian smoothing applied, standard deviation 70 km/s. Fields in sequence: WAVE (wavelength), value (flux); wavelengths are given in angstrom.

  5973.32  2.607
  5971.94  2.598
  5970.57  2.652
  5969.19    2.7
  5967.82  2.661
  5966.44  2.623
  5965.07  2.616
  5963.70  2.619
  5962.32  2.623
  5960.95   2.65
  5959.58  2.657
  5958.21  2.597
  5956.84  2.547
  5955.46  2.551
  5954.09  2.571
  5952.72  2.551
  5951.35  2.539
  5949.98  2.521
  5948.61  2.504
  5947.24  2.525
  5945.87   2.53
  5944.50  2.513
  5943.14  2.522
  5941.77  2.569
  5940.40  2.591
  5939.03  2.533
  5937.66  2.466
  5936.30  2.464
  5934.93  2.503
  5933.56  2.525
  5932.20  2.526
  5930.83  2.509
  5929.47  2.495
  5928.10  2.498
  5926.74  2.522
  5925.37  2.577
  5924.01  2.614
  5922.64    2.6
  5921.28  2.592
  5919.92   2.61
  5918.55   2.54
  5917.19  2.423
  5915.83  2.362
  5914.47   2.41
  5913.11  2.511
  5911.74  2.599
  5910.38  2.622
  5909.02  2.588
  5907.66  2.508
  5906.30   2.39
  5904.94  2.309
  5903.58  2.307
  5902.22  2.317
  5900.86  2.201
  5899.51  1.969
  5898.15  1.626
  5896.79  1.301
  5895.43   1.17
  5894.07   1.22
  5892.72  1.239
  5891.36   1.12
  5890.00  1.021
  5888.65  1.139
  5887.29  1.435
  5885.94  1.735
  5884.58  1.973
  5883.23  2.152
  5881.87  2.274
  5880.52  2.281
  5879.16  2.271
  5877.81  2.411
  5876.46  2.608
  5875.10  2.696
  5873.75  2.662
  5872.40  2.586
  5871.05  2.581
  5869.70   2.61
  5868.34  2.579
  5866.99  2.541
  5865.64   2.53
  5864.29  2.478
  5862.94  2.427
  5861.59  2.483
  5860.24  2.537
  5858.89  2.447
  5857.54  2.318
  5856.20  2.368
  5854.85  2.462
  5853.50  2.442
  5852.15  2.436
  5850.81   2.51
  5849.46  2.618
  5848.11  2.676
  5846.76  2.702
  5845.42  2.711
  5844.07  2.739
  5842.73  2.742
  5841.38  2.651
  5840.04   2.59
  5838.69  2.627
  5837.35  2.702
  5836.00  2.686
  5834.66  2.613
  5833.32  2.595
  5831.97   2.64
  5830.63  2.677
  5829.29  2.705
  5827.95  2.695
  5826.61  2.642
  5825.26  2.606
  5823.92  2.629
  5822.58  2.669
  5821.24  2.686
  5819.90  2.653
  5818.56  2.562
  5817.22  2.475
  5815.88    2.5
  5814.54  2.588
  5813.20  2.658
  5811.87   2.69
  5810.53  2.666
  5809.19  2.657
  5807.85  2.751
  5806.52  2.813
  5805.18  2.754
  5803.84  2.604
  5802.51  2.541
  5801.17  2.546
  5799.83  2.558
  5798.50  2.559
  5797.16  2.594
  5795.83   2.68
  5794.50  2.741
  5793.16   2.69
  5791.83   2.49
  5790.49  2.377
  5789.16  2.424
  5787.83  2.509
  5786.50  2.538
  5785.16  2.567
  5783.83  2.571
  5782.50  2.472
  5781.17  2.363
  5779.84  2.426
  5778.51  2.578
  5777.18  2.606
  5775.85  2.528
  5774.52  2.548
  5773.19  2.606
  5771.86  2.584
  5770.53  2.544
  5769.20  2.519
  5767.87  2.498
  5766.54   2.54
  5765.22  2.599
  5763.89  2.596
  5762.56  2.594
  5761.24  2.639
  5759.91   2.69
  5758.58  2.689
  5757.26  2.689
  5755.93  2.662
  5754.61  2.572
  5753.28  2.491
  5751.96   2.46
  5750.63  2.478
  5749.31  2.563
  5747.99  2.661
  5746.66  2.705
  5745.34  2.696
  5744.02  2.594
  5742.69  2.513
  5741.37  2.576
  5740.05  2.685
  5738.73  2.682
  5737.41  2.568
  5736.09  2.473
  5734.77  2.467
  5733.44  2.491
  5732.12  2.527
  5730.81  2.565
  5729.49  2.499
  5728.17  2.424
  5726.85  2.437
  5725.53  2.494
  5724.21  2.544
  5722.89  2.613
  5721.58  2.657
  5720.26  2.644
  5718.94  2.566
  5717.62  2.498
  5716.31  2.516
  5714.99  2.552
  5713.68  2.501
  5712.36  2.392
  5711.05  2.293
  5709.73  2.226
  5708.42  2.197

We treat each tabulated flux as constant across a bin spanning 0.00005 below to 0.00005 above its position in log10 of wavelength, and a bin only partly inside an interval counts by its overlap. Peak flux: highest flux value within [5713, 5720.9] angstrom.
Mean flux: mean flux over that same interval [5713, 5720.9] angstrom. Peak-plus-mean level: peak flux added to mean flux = 5.19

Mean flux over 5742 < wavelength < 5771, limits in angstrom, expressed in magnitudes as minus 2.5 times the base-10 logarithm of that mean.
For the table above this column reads -1.03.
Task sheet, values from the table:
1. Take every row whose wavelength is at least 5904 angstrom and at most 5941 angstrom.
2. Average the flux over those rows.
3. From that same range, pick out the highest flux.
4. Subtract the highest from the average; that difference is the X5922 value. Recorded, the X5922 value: -0.11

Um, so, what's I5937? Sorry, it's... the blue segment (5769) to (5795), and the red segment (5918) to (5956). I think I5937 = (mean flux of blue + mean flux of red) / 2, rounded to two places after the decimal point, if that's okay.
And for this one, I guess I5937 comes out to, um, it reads 2.54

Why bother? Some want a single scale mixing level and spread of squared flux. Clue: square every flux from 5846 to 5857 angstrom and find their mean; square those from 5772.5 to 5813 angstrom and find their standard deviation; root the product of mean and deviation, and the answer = 1.9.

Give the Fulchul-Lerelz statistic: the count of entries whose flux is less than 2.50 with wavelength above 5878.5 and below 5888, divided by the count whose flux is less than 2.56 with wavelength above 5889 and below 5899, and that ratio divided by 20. 0.050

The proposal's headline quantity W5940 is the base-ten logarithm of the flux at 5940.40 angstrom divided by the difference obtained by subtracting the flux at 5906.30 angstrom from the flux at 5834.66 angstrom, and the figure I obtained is 1.1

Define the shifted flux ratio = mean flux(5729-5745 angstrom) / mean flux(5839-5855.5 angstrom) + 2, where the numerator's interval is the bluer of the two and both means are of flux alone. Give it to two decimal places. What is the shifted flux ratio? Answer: 2.98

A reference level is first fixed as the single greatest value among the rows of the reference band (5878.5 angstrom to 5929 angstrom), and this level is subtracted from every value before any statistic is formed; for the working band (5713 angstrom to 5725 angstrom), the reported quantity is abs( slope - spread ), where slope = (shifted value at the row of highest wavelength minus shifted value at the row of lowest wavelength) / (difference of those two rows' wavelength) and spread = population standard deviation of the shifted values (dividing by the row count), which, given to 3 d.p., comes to 0.052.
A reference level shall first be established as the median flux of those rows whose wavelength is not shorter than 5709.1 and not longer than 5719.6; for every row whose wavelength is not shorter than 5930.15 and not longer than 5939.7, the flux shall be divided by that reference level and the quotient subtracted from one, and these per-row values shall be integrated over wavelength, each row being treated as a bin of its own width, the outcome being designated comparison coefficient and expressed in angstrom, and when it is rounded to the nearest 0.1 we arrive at 0.0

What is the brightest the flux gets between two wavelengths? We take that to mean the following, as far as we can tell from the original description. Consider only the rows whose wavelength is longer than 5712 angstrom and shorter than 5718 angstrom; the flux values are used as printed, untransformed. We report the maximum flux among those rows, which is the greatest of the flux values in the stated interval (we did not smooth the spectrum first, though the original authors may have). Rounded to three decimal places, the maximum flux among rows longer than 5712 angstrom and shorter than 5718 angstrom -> 2.552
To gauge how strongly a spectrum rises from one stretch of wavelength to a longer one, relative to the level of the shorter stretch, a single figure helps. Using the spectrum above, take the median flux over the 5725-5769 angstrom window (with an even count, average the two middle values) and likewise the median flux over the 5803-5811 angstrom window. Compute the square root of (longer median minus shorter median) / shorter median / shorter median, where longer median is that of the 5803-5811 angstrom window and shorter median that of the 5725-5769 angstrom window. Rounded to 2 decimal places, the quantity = 0.15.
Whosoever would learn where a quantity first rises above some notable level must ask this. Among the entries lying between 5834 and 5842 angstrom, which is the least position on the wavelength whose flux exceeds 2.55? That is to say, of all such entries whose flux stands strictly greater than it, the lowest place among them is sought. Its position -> 5834.66 angstrom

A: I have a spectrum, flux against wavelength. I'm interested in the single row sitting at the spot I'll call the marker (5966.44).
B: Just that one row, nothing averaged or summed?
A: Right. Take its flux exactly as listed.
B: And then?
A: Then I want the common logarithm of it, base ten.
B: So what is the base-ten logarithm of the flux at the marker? 0.419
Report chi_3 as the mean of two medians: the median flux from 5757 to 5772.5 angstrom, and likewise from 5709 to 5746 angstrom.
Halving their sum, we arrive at 2.56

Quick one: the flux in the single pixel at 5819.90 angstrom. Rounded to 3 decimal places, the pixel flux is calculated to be 2.653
